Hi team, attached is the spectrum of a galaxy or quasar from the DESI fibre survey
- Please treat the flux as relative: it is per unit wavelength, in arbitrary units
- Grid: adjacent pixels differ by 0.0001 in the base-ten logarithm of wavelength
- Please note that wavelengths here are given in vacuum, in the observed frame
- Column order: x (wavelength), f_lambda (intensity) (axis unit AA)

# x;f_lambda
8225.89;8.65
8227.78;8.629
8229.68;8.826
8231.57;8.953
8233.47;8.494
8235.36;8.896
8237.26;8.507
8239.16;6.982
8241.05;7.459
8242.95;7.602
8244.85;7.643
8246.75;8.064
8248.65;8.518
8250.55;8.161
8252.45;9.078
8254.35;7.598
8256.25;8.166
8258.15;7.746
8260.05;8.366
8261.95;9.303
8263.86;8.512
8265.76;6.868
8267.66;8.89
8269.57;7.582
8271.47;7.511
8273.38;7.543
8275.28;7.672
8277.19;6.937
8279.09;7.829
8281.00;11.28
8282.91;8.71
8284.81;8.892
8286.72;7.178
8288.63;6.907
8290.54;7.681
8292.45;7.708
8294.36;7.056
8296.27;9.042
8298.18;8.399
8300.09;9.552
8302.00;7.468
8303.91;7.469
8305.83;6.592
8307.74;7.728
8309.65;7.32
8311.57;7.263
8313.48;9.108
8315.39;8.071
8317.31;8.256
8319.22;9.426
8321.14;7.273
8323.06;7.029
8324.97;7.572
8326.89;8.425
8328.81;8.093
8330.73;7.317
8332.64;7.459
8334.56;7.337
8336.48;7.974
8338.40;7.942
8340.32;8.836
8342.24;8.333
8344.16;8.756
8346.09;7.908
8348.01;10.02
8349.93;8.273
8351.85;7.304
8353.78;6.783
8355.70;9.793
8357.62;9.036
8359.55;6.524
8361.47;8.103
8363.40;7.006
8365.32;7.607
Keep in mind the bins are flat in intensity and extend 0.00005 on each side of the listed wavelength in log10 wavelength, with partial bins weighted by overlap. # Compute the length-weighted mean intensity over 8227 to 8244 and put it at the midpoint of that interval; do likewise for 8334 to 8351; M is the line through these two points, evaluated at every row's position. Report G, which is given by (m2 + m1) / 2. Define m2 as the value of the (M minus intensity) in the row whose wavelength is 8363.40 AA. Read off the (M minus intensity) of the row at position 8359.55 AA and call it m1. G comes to 1.7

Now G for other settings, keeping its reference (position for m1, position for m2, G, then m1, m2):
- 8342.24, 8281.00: -1.5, 0.1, -3.0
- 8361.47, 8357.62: -0.2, 0.3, -0.6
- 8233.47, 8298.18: -0.2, -0.2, -0.1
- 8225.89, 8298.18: -0.2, -0.4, -0.1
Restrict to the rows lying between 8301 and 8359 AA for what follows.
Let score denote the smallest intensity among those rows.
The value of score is 6.592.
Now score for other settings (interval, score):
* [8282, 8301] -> 6.907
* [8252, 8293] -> 6.868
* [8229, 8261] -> 6.982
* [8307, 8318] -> 7.263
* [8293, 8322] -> 6.592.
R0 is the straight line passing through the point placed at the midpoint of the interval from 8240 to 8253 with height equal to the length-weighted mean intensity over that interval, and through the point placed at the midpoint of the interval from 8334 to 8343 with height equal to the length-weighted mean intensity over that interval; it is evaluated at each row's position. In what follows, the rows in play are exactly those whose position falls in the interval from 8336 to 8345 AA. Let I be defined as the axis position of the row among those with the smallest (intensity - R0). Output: 8338.40 AA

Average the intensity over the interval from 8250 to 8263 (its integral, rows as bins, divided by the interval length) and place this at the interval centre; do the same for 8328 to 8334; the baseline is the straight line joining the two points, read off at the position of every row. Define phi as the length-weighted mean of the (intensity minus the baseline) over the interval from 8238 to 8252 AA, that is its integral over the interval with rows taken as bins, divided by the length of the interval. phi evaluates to -0.63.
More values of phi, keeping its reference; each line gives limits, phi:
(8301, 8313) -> -0.45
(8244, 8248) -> -0.55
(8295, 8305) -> 0.41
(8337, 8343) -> 0.83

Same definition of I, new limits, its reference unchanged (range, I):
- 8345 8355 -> 8353.78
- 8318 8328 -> 8323.06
